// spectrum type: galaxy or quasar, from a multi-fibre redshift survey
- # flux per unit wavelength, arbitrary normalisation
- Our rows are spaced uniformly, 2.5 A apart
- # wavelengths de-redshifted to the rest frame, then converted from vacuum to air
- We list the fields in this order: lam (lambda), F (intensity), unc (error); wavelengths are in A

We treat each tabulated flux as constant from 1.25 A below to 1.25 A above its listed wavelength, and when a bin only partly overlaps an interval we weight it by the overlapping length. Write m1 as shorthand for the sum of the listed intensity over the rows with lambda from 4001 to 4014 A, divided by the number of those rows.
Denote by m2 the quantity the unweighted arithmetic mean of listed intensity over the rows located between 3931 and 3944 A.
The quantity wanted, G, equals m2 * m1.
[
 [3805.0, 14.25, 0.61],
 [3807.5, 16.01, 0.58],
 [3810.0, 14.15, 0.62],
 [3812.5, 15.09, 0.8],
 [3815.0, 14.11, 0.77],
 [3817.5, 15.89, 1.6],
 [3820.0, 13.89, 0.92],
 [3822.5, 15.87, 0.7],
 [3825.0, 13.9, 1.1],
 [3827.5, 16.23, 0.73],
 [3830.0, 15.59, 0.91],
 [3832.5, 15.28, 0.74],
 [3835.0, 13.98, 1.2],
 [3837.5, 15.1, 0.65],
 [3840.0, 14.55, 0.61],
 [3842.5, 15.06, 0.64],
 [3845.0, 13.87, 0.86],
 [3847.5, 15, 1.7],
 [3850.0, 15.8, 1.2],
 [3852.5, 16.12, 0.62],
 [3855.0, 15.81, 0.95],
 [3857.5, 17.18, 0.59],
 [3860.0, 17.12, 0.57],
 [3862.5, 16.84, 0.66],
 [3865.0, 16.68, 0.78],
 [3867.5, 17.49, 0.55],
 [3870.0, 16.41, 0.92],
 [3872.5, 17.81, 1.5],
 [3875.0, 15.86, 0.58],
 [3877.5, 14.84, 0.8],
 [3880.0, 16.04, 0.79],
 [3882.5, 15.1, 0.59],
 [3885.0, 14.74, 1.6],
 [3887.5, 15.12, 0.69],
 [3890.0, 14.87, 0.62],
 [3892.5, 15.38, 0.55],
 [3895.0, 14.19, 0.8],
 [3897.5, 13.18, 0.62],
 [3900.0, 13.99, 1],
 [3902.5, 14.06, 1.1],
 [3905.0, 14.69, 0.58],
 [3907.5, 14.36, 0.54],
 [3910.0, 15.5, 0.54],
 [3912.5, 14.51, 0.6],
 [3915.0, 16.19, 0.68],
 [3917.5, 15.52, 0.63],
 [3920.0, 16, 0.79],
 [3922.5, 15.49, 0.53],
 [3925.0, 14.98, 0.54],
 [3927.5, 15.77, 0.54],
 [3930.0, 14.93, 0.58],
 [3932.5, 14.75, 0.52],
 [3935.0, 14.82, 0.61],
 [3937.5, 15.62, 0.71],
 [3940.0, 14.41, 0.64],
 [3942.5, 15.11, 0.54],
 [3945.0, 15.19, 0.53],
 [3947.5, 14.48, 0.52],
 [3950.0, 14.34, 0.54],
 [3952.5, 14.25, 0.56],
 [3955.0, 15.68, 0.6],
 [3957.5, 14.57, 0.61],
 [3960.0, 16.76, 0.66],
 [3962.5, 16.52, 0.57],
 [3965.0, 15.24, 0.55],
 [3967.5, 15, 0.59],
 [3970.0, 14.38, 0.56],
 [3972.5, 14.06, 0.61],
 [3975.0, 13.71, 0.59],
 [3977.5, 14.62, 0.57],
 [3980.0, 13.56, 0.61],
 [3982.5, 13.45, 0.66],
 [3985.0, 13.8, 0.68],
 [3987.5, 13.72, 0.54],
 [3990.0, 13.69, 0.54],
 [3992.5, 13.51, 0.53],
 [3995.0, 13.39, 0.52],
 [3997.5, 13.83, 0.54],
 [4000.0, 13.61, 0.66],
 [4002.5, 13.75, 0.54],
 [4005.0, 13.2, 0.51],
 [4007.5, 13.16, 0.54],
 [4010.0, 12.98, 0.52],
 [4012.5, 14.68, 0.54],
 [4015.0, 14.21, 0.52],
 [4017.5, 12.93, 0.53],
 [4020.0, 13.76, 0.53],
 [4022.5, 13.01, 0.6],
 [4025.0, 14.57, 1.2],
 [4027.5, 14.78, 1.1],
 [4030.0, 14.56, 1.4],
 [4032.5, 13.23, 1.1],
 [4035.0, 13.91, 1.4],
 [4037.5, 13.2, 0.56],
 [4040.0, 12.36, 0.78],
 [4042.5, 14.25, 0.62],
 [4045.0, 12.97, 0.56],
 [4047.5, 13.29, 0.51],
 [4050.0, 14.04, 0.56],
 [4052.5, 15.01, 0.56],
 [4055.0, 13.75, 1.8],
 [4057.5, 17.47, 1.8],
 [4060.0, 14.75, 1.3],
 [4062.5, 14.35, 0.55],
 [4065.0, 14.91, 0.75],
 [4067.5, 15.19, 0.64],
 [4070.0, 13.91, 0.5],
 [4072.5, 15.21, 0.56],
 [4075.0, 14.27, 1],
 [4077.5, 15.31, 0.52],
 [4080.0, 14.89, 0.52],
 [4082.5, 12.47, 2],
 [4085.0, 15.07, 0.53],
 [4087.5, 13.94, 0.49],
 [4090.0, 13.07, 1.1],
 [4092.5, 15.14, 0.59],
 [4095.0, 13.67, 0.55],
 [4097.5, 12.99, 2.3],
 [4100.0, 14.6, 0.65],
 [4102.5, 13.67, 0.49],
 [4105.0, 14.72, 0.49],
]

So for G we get 203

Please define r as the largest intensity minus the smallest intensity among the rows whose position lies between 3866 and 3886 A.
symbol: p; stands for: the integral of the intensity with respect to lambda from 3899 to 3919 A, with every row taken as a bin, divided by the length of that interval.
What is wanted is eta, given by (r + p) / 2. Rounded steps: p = 14.9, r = 3.1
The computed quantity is 9.0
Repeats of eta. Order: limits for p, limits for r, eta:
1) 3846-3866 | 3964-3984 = 9.0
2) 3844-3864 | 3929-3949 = 8.6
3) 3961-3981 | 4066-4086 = 8.8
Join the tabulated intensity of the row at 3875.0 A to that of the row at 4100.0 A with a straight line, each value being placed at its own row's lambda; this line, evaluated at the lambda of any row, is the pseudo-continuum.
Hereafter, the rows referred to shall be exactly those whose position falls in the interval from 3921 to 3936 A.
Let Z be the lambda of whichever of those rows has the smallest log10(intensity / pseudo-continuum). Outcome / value 3932.5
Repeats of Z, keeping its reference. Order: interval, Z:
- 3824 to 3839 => 3825.0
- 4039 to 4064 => 4040.0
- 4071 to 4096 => 4082.5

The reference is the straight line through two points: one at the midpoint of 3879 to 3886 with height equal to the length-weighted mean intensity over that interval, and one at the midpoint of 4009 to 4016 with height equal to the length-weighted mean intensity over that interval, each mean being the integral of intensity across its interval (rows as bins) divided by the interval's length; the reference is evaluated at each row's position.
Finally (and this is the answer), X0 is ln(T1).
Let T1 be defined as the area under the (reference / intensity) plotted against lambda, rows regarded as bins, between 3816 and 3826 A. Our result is 2.37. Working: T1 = 10.7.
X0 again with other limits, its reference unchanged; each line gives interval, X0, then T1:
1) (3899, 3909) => 2.35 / 10.5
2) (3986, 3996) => 2.35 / 10.5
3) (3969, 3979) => 2.32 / 10.1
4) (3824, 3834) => 2.34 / 10.4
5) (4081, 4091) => 2.28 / 9.7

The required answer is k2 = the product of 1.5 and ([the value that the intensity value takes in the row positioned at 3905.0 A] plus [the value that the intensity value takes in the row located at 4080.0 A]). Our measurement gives 44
